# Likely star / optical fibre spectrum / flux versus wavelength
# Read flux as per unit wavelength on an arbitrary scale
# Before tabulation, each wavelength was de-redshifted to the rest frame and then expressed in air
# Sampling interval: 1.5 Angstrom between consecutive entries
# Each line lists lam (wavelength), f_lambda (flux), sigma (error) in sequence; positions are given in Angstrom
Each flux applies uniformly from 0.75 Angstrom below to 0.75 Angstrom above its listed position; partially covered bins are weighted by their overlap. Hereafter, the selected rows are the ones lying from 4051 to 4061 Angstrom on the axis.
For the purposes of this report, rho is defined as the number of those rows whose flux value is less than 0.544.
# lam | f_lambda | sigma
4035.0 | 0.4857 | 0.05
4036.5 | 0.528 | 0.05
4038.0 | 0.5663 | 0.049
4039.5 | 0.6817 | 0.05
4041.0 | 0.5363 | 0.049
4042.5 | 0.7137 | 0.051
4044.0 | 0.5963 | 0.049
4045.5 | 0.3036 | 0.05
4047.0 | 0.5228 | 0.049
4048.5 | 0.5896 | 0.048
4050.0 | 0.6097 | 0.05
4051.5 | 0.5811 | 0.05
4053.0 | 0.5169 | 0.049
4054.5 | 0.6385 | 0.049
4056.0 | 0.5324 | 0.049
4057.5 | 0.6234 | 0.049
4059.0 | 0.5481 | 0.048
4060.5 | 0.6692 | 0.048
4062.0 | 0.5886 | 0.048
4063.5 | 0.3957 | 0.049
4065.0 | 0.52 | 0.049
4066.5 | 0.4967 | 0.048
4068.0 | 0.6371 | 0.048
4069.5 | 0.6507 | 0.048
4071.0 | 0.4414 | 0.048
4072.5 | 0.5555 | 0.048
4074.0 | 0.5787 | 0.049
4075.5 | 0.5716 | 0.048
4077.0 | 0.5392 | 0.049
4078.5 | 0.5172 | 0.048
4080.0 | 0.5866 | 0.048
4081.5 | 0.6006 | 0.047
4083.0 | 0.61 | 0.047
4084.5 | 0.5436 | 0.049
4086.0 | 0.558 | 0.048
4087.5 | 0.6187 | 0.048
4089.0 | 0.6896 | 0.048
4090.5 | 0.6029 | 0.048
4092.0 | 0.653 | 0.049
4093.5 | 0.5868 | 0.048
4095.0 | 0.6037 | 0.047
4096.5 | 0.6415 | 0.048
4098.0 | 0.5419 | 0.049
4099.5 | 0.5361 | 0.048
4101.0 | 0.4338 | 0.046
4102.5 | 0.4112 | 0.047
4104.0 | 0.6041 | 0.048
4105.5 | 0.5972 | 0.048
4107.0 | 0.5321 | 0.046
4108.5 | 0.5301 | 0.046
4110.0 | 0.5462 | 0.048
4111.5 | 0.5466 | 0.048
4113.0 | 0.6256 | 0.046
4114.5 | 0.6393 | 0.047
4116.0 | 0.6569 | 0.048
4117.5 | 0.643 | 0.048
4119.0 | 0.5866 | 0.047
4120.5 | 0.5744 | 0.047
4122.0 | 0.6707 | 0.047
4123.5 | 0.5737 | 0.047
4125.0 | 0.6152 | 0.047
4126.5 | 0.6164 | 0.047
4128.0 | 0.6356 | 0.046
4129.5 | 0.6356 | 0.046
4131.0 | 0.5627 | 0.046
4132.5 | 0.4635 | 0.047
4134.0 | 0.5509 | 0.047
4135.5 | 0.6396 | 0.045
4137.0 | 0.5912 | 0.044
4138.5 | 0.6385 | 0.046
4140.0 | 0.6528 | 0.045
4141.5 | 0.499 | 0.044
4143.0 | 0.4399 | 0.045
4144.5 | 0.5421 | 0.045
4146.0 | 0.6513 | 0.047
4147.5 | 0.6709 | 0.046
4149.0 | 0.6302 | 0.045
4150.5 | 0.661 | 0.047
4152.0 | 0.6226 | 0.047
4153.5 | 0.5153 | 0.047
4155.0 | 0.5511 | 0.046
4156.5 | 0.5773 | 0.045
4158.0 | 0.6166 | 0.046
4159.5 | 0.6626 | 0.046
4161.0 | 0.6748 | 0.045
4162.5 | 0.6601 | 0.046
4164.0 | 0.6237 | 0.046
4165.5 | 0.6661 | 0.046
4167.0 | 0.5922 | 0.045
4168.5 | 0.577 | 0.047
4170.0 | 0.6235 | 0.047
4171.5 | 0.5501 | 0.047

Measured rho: 2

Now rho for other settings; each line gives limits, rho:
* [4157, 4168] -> 0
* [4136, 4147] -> 3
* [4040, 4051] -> 3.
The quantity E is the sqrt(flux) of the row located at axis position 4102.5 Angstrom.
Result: 0.641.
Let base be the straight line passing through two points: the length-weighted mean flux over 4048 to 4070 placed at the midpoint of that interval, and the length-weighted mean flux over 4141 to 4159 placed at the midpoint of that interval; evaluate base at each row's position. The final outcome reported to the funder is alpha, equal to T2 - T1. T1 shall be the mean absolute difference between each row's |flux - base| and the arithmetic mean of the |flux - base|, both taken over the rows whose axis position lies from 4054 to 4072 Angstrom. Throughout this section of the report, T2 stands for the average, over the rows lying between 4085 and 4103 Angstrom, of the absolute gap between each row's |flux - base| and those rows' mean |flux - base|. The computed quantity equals 0.008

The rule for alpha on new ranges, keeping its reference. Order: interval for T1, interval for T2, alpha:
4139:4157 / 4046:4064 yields 0.005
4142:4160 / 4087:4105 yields 0.013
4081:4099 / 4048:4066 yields 0.008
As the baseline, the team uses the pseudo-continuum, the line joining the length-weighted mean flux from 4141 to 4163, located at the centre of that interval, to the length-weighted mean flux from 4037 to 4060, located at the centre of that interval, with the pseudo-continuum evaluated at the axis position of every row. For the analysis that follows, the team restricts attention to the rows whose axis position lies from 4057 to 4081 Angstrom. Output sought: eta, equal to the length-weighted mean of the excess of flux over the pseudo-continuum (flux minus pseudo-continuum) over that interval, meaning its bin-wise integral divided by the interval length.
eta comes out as -0.019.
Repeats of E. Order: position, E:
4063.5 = 0.629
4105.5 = 0.773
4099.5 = 0.732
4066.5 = 0.705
